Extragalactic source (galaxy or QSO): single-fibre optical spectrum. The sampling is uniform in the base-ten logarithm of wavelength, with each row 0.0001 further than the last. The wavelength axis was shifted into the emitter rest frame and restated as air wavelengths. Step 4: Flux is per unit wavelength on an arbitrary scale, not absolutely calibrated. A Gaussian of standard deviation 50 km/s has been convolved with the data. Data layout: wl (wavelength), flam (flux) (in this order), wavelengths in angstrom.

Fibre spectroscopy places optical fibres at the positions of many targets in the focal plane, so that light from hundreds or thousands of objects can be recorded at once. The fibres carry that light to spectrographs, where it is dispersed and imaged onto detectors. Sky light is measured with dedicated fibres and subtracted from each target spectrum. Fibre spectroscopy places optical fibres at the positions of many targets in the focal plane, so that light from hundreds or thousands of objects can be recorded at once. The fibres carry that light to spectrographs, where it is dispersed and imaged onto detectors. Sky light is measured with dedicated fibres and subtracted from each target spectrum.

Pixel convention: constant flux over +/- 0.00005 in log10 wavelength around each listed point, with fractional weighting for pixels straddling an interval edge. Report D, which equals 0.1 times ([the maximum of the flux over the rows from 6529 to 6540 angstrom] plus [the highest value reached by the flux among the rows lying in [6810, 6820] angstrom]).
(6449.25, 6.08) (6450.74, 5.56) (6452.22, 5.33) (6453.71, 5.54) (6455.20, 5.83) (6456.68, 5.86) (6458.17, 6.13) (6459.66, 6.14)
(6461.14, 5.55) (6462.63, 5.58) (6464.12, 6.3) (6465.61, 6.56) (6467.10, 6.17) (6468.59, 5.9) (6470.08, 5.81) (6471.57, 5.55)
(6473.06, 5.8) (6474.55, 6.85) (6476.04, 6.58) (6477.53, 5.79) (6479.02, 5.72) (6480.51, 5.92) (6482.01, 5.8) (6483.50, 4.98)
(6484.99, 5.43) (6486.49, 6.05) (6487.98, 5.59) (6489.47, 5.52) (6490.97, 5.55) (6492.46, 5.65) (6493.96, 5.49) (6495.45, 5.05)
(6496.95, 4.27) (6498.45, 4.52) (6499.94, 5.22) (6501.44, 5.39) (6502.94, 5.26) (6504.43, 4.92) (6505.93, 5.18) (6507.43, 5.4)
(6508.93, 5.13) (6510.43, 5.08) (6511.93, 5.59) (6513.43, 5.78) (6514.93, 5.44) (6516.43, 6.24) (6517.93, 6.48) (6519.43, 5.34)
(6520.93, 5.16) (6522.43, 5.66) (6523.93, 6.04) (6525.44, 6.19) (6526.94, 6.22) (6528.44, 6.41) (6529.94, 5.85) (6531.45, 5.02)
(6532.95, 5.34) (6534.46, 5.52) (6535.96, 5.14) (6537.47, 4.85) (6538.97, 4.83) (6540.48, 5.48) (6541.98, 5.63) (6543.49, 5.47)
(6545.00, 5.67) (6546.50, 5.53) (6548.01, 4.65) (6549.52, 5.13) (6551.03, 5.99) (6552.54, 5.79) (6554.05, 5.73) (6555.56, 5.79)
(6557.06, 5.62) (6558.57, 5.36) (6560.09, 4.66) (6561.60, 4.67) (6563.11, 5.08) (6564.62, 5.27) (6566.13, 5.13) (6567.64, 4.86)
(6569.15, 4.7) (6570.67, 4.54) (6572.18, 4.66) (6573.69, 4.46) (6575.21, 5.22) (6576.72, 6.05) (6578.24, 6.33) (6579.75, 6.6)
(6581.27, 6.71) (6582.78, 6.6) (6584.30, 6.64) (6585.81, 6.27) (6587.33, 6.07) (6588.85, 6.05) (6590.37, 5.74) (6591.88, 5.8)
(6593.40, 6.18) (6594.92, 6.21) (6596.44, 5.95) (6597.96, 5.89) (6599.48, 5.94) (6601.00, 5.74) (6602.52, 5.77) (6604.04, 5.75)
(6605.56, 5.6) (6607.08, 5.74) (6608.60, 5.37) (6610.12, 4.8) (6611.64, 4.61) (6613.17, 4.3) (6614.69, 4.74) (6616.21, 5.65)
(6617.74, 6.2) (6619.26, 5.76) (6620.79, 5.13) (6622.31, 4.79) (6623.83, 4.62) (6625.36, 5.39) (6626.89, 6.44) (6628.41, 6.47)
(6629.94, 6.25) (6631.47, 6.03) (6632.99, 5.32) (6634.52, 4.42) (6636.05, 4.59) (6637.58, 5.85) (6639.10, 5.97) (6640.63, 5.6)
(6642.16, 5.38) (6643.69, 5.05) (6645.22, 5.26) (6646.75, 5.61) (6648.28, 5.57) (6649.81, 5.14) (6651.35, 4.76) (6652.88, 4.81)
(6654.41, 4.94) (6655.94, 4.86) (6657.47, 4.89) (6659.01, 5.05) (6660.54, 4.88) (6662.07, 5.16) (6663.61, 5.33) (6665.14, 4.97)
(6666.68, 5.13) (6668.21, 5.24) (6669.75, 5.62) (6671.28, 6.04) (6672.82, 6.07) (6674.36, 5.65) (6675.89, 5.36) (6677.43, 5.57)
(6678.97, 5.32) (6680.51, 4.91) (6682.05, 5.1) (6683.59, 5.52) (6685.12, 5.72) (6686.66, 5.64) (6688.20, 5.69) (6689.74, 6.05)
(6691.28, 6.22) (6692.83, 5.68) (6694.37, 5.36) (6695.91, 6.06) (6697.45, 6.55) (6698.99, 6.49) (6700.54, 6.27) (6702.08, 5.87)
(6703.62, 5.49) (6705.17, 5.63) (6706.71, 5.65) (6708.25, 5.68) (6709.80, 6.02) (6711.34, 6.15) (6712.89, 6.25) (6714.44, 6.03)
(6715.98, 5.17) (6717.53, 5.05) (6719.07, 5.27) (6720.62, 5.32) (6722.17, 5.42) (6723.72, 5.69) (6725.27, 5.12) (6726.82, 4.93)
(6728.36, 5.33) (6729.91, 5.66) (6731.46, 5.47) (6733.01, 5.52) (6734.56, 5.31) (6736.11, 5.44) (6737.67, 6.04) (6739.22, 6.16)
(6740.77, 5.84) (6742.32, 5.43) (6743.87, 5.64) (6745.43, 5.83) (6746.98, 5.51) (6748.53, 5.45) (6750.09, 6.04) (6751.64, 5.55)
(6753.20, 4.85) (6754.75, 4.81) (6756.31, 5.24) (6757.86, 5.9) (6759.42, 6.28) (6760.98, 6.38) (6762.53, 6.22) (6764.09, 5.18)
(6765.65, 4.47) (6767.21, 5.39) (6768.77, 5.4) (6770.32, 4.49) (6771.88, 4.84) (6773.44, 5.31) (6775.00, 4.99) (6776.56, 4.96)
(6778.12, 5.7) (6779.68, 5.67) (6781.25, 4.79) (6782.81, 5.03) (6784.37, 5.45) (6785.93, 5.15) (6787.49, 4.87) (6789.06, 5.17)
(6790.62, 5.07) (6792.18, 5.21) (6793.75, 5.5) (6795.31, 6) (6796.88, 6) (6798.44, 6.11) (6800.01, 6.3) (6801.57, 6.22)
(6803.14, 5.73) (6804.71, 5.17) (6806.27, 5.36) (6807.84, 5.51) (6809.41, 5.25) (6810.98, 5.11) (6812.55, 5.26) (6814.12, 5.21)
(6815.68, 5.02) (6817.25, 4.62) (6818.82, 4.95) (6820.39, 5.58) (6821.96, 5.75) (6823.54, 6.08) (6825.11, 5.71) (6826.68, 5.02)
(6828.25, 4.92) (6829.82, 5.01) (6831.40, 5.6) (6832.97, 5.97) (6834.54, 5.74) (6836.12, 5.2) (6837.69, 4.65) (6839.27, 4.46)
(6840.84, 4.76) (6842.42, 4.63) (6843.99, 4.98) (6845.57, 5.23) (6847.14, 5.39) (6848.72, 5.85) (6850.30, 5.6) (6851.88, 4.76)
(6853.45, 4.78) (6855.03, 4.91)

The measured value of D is 1.11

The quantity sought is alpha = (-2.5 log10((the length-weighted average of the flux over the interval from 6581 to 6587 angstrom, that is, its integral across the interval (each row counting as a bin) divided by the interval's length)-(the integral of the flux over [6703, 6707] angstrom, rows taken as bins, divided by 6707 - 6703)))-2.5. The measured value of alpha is -2.42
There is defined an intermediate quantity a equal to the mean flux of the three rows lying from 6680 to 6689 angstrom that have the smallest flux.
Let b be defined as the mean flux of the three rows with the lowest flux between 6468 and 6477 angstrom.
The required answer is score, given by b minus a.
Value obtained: 0.5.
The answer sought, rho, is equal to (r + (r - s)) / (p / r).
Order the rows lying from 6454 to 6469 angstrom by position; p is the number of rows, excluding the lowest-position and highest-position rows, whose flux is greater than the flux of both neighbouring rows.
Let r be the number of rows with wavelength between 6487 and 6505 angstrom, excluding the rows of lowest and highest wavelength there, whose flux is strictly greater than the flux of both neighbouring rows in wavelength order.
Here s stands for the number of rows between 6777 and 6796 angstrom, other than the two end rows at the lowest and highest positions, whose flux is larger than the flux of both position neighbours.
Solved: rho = 2.0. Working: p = 2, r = 2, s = 2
